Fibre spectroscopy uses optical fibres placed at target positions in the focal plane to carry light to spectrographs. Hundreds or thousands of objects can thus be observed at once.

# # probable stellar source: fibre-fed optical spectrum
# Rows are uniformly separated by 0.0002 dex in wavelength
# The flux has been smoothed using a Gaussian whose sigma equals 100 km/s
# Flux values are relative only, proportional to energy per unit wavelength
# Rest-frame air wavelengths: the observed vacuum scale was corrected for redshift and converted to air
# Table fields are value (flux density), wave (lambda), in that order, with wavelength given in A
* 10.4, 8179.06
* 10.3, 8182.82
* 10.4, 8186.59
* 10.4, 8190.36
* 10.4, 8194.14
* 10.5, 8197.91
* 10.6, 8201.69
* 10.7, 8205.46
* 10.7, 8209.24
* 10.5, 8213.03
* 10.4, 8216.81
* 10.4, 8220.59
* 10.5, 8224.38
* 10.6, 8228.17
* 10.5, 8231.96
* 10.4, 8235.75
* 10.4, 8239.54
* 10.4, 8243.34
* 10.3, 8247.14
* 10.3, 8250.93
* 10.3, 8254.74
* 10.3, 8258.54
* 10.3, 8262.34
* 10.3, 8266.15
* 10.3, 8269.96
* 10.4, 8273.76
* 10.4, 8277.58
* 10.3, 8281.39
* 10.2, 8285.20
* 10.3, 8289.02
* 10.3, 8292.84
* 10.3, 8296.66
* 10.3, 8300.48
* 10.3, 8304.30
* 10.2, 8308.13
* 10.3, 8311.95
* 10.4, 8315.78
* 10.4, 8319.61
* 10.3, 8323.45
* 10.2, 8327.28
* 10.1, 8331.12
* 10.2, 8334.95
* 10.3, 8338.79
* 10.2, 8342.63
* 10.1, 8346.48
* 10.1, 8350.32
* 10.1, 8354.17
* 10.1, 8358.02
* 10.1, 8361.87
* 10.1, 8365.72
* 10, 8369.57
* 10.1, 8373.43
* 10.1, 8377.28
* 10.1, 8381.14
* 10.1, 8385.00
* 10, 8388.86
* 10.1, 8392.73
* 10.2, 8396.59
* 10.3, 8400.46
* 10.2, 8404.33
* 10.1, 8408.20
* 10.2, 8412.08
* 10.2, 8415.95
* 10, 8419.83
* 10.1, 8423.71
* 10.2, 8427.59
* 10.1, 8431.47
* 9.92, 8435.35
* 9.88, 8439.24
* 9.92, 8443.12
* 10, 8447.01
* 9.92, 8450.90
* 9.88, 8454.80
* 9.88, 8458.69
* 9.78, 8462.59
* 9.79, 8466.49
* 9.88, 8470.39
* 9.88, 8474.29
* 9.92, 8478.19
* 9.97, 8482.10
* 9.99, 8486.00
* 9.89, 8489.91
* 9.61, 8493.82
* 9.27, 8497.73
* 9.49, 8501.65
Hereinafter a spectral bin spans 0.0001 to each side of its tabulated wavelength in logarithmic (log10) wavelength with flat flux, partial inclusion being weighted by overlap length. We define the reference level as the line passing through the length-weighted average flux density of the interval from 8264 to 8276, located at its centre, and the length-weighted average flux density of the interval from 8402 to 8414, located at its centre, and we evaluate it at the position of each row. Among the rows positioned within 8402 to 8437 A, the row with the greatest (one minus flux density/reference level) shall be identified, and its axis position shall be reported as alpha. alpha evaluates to 8435.35 A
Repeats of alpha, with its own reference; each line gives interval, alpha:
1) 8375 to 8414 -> 8388.86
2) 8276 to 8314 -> 8285.20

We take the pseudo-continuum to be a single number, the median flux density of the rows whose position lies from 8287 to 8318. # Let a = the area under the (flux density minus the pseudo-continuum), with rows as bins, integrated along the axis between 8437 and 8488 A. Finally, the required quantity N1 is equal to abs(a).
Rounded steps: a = -20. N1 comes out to 20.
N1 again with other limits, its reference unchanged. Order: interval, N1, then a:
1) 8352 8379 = 6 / -6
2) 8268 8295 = 0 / 0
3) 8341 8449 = 22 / -22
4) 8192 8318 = 11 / 11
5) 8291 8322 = 0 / 0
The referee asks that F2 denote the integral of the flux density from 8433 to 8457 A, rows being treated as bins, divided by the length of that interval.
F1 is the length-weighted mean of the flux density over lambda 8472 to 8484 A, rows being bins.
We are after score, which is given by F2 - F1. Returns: 0.00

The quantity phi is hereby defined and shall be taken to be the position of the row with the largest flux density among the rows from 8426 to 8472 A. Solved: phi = 8427.59 A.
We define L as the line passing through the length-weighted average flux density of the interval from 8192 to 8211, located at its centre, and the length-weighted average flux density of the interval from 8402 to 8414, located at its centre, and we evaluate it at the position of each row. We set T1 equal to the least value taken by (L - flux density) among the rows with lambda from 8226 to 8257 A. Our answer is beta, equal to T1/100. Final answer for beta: -0.0008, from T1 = -0.08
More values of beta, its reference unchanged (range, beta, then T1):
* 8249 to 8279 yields 0.0003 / 0.03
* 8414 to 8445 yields -0.0007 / -0.07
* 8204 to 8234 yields -0.0014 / -0.14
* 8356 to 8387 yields 0.0011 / 0.11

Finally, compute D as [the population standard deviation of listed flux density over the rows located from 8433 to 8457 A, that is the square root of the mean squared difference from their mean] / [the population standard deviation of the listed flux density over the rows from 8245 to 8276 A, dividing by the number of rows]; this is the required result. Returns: 1.2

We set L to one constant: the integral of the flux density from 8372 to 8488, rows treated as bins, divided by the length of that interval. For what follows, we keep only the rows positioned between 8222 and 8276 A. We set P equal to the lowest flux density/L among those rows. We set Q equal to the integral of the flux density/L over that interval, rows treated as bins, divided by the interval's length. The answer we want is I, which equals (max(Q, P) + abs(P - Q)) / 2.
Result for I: 0.522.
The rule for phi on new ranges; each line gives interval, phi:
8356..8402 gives 8400.46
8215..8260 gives 8228.17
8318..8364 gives 8319.61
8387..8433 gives 8400.46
